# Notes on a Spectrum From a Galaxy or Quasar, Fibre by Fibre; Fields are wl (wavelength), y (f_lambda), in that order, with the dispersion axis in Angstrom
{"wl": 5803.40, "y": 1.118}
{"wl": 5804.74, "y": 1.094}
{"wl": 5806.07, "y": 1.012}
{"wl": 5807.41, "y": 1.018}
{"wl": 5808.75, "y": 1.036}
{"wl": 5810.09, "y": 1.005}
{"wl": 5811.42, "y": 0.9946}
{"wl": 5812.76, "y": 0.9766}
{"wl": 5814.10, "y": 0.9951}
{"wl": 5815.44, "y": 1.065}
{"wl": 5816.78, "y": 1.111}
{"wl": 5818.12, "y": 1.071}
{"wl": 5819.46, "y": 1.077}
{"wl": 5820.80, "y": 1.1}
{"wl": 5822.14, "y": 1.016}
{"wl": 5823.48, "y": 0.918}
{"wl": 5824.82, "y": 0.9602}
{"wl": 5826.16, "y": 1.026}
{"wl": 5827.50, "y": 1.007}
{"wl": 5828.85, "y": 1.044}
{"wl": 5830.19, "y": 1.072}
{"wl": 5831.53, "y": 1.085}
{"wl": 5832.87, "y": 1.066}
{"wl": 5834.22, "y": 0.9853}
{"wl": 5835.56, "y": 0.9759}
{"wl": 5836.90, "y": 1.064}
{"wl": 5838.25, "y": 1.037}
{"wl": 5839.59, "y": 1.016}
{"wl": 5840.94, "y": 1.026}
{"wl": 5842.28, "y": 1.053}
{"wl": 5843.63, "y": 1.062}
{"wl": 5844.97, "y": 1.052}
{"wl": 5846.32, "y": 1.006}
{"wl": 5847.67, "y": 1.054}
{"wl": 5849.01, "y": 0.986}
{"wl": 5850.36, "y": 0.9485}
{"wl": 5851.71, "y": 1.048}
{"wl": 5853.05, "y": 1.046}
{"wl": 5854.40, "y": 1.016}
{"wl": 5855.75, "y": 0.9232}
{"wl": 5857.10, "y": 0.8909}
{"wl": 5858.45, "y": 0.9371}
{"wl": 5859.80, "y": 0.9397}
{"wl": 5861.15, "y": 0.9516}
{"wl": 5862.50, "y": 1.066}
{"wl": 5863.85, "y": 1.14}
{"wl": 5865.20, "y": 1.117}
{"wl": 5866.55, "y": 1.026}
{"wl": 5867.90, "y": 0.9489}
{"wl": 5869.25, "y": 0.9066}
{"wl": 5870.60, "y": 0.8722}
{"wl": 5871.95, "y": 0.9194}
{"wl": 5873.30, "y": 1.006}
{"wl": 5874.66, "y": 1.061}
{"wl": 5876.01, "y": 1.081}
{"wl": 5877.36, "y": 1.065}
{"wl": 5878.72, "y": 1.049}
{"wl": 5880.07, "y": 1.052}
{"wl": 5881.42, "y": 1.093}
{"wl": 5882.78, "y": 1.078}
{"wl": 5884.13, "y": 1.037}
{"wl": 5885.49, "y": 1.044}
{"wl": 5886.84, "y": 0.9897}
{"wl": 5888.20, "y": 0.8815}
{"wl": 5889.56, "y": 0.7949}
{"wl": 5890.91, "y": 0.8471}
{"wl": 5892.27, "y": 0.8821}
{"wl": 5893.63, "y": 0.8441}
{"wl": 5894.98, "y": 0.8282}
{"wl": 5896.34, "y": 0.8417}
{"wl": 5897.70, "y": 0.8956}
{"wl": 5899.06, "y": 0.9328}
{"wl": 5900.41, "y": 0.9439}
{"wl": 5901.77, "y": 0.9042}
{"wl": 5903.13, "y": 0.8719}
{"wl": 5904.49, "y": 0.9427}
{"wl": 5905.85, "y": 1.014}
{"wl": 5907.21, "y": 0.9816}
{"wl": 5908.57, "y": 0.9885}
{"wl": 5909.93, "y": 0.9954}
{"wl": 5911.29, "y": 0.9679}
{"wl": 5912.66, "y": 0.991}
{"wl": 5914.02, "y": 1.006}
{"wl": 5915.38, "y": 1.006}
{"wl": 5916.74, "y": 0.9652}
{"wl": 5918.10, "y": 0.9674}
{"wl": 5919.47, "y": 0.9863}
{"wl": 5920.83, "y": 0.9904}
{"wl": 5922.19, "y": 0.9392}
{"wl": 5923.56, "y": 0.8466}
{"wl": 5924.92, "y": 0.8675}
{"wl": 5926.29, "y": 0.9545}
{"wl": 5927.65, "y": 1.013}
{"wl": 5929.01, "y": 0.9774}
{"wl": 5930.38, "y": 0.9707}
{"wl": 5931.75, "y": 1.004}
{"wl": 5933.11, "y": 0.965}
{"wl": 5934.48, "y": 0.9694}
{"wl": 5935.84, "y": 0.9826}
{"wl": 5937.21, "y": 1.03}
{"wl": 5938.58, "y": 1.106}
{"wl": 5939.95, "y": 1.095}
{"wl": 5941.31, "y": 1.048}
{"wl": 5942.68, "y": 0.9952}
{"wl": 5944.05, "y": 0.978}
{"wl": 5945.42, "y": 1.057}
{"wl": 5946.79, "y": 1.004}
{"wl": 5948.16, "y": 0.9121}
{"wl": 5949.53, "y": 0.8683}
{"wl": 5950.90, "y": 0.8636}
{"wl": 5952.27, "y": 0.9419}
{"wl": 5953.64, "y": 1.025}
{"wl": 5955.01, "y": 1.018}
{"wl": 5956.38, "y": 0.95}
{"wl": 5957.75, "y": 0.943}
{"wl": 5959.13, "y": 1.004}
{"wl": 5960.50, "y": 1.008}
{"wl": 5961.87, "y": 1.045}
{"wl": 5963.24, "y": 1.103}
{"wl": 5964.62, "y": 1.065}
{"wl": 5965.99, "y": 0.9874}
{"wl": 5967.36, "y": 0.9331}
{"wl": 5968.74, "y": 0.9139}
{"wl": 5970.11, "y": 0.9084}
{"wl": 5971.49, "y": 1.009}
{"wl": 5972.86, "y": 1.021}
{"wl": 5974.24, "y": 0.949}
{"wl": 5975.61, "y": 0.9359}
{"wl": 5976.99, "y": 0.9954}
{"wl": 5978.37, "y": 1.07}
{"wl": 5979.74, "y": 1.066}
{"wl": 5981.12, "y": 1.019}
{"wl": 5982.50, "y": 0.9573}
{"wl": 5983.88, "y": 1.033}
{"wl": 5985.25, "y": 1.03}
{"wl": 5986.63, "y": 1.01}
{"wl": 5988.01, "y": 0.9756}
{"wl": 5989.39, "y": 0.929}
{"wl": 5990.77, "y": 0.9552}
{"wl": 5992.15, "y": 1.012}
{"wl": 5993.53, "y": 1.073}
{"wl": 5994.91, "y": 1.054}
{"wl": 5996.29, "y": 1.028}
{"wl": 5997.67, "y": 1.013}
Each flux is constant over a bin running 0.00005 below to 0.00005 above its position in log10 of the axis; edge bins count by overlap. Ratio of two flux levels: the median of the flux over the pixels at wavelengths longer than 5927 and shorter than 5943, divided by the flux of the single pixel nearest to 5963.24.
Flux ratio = 0.91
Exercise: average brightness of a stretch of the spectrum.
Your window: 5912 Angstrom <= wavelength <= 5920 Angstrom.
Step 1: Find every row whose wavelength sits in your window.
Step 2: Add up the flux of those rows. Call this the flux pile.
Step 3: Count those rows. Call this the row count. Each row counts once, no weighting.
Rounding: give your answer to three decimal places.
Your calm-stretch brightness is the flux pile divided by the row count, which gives 0.987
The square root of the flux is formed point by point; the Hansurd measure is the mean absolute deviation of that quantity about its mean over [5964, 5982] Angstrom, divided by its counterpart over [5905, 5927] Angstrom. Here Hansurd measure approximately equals 1.44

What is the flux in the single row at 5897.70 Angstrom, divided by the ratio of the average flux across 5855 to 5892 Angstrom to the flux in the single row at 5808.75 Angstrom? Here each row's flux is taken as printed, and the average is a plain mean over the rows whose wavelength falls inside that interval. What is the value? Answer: 0.94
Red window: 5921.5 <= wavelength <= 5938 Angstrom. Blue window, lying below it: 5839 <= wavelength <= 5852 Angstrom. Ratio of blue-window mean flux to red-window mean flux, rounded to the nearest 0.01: 1.07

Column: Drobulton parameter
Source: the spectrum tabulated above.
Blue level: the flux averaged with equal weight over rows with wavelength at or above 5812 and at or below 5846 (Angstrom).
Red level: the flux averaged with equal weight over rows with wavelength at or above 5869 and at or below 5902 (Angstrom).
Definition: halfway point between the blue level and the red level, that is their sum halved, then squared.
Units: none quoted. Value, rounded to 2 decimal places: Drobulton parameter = 0.99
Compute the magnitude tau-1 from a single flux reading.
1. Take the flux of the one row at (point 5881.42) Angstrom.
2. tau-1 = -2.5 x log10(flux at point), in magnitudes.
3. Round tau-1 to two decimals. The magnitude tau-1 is -0.10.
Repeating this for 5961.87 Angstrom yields -0.05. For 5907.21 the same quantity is 0.02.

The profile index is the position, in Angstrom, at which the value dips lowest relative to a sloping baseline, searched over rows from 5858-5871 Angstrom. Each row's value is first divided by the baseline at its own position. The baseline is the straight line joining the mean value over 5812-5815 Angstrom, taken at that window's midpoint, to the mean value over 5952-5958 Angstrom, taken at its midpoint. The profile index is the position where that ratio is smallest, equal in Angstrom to 5870.60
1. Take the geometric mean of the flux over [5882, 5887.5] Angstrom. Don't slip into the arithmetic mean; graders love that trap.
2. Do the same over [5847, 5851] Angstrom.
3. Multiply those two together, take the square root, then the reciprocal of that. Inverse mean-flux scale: 0.98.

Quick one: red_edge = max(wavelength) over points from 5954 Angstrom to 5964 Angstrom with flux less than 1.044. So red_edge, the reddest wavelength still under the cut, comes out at 5960.50 Angstrom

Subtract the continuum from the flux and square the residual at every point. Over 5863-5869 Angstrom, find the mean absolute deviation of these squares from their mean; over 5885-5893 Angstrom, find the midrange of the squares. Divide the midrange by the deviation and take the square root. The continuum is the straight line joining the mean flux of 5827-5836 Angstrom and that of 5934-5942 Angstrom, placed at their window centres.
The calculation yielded 3.1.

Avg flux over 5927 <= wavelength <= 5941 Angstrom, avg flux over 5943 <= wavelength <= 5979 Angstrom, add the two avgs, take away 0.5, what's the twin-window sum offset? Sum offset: 1.49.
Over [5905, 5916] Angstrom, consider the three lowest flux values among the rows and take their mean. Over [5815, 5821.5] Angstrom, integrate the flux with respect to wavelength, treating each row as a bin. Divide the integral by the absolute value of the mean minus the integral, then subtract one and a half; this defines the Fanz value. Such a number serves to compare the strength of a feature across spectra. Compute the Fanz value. -0.34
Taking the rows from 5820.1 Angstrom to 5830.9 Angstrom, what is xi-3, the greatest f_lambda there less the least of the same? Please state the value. 0.18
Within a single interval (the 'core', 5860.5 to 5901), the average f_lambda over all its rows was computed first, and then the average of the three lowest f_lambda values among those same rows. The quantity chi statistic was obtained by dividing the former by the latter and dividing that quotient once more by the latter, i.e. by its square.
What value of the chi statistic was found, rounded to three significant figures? 1.44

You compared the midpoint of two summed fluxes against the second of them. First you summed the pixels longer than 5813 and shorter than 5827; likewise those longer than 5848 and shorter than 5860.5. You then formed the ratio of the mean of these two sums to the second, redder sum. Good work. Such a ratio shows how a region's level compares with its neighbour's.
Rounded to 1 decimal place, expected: 1.1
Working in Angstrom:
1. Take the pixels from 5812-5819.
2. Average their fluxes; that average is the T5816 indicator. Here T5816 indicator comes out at 1.04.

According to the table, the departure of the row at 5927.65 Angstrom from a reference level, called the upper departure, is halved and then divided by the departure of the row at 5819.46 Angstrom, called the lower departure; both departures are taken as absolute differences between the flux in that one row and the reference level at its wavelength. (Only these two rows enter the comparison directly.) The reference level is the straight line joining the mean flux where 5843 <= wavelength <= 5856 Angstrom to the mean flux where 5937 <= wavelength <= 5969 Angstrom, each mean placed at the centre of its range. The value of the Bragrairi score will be 0.11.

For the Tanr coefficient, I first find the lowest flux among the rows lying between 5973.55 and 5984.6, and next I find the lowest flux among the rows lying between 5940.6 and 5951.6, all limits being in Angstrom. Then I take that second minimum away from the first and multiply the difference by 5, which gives 0.4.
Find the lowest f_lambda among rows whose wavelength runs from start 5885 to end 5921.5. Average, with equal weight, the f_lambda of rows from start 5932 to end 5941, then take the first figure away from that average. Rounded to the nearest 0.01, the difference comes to 0.23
